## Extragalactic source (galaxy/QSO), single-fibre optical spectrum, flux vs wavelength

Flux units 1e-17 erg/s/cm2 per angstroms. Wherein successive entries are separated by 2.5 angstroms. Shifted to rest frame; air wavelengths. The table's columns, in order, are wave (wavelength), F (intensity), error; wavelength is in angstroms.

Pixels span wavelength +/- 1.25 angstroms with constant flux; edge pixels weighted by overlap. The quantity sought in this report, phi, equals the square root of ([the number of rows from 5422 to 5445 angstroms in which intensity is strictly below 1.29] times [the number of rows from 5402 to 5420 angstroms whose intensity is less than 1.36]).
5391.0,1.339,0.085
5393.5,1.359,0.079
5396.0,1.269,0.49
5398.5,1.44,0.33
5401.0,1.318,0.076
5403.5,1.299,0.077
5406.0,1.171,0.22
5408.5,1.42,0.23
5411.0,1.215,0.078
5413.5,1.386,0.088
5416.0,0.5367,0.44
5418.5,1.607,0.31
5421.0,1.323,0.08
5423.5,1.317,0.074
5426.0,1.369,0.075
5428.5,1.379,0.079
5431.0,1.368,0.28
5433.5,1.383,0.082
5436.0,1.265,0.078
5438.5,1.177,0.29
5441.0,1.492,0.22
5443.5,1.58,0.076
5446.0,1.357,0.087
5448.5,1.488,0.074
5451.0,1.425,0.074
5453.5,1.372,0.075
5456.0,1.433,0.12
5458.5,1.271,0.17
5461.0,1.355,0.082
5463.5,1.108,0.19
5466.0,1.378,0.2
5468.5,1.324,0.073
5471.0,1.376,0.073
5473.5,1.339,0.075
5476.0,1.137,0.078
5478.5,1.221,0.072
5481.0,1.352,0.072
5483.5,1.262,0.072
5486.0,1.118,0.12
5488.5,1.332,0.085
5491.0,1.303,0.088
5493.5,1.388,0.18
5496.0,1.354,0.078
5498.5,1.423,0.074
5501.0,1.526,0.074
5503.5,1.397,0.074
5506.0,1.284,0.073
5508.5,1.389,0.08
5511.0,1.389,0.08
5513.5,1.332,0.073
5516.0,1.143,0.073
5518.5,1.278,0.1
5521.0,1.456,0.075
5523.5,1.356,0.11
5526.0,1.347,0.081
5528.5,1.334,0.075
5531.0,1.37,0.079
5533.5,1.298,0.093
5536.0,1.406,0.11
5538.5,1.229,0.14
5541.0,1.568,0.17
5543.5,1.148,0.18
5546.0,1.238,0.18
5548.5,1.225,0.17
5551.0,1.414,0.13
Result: 3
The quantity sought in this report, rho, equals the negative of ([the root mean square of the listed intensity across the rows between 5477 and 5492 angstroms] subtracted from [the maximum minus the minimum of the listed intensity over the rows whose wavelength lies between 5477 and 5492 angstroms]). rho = 1.03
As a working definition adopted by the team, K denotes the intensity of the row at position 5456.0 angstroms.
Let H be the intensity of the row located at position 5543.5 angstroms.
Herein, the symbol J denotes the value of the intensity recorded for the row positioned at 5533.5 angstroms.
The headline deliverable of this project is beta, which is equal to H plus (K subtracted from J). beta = 1.01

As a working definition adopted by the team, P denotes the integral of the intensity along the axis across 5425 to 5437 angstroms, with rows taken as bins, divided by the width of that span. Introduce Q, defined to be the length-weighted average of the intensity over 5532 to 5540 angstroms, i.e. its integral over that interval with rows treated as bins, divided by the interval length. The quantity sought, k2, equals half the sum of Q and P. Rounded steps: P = 1.35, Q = 1.32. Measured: 1.34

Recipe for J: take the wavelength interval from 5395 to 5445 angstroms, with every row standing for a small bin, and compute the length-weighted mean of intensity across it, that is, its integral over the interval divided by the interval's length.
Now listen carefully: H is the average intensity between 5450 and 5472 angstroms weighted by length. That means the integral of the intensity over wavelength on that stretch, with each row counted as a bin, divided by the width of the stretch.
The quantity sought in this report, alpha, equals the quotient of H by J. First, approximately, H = 1.337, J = 1.32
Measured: 1.02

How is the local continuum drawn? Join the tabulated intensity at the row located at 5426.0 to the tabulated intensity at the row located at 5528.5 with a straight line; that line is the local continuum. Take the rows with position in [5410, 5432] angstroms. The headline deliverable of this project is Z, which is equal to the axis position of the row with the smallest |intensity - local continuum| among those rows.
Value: 5426.0 angstroms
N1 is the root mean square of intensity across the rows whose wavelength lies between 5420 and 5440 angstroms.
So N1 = 1.32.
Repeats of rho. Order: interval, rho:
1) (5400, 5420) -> 0.21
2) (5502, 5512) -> 1.25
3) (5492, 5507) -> 1.16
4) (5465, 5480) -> 1.06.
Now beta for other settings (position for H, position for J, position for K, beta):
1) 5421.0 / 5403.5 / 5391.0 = 1.28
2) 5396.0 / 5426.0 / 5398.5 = 1.20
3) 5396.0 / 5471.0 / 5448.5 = 1.16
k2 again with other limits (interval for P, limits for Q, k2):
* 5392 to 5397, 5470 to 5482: 1.30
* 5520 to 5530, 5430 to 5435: 1.37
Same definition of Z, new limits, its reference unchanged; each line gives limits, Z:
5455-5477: 5461.0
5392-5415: 5413.5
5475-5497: 5481.0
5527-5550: 5528.5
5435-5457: 5446.0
